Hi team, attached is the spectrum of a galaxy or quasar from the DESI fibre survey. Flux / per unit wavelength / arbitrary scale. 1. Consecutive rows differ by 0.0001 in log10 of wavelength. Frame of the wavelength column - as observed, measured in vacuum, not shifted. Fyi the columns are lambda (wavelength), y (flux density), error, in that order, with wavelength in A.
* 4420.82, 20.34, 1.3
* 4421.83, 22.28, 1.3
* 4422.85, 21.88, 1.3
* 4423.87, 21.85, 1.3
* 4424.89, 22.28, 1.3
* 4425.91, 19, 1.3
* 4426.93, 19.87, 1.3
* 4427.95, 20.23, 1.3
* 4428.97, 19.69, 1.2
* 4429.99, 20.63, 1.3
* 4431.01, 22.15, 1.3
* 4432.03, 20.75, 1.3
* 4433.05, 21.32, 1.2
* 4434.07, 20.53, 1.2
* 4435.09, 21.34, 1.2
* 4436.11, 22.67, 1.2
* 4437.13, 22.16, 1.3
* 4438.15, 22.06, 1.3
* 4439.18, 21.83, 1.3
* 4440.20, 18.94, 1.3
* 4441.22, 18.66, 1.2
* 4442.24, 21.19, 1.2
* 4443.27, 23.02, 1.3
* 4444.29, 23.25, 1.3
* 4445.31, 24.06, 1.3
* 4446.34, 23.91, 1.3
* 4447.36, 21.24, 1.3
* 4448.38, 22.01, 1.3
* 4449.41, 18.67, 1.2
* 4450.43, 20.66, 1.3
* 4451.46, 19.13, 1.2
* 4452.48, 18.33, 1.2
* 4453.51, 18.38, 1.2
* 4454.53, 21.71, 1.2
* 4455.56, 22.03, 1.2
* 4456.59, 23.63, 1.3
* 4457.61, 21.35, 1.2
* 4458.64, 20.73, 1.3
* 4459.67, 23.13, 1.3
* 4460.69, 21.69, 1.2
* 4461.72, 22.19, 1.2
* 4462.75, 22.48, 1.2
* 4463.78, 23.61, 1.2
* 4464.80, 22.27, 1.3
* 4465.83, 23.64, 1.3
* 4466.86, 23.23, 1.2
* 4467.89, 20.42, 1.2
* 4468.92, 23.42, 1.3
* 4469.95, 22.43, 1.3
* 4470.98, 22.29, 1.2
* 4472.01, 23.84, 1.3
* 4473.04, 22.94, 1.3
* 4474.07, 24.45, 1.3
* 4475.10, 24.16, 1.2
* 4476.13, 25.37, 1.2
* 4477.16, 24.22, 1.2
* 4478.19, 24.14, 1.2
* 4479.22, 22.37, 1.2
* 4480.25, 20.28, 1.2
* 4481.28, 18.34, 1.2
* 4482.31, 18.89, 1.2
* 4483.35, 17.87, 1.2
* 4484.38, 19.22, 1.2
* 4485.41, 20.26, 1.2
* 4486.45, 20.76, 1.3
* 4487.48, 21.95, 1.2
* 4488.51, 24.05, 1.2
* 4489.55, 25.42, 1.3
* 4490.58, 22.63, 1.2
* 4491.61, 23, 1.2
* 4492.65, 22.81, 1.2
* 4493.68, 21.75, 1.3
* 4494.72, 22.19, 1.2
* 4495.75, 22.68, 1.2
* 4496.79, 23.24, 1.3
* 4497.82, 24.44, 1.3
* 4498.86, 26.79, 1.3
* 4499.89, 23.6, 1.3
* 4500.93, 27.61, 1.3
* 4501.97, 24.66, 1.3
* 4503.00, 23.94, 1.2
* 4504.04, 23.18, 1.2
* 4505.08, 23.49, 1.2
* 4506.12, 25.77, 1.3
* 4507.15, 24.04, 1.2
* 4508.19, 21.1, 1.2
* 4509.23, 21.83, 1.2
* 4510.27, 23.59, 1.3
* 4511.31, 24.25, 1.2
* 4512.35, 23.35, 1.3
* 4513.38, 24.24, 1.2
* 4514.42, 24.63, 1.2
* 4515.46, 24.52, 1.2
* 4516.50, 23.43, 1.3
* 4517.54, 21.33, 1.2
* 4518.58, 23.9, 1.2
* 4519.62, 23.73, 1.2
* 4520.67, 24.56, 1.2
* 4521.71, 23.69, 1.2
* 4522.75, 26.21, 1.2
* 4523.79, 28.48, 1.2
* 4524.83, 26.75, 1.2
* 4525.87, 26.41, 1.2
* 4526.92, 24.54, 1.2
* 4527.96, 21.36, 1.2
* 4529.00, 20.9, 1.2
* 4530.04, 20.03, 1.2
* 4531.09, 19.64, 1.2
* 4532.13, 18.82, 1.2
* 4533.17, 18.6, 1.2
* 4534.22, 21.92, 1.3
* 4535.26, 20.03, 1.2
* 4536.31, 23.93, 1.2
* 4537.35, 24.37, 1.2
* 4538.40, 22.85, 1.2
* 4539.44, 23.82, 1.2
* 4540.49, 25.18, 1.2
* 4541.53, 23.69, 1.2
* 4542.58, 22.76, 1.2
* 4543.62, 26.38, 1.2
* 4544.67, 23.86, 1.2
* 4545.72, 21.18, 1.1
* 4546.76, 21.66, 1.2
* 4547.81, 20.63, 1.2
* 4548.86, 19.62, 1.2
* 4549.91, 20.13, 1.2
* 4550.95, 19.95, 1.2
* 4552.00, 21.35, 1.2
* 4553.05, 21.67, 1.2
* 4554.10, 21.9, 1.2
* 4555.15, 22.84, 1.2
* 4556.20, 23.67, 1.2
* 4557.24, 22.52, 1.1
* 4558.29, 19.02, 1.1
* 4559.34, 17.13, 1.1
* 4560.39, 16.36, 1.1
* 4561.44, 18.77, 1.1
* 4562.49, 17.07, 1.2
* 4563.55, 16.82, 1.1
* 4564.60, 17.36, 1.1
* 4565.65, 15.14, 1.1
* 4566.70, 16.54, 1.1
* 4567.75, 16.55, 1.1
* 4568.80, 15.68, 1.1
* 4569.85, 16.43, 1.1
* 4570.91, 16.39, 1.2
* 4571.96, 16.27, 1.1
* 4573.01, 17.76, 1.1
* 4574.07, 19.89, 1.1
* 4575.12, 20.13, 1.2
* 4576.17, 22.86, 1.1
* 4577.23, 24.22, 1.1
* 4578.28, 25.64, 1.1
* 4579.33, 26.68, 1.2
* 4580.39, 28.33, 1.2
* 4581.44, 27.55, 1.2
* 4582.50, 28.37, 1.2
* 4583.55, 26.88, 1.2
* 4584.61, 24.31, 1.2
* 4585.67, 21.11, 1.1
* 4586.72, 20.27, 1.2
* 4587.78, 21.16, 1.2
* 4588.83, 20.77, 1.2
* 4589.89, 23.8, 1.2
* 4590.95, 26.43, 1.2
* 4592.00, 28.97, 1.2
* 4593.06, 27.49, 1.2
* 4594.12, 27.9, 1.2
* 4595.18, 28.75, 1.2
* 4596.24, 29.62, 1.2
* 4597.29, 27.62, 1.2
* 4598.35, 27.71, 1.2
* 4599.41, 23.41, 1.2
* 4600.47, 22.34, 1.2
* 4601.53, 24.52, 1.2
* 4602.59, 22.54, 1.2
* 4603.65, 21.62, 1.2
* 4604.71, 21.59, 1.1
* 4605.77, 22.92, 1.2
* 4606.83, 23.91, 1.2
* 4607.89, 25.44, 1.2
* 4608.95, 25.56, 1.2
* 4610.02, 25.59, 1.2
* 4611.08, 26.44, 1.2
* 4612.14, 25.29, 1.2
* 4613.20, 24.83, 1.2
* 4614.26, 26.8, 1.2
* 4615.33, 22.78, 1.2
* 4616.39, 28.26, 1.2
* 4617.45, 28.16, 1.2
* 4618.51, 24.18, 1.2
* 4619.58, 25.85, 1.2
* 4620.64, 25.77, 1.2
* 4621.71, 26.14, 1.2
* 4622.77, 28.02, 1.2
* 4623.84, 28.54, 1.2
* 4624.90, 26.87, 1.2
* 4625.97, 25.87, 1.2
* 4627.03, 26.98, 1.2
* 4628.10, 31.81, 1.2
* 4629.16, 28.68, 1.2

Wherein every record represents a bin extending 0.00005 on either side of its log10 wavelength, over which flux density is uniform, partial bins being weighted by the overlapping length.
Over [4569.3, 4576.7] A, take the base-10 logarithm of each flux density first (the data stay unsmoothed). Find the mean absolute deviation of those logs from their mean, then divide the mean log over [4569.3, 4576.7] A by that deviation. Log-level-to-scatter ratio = 26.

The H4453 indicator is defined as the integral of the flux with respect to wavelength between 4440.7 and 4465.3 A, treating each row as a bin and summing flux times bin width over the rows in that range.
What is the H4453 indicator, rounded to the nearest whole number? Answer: 530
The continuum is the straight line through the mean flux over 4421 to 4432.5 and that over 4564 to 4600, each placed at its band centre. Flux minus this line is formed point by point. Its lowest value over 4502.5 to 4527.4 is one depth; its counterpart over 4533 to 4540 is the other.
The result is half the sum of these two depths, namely -2.3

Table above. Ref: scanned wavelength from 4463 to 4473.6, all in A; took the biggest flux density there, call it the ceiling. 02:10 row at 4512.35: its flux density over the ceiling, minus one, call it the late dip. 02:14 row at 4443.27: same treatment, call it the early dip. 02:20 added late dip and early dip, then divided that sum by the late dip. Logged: 2.7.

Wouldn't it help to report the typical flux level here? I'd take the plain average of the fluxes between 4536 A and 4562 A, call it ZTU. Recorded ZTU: 21.8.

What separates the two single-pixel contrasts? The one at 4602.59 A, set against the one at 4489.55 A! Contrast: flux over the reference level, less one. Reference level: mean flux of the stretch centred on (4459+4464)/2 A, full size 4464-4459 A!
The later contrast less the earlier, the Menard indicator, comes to -0.13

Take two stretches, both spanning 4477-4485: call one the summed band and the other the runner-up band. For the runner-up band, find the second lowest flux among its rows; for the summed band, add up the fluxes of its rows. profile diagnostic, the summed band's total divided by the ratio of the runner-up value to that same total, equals 1490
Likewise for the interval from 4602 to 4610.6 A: 1655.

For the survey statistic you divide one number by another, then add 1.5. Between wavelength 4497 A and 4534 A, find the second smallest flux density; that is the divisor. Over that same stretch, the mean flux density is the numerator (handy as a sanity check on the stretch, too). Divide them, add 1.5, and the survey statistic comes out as 2.76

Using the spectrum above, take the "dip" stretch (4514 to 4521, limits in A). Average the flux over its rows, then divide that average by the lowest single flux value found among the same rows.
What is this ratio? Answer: 1.11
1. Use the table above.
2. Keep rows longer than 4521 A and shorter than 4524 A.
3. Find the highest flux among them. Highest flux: 28.48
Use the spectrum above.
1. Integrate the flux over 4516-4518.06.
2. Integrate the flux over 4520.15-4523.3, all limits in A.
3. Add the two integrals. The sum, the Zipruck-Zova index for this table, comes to 124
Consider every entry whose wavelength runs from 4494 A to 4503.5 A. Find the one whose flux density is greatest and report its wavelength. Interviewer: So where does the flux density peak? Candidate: 4500.93 A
